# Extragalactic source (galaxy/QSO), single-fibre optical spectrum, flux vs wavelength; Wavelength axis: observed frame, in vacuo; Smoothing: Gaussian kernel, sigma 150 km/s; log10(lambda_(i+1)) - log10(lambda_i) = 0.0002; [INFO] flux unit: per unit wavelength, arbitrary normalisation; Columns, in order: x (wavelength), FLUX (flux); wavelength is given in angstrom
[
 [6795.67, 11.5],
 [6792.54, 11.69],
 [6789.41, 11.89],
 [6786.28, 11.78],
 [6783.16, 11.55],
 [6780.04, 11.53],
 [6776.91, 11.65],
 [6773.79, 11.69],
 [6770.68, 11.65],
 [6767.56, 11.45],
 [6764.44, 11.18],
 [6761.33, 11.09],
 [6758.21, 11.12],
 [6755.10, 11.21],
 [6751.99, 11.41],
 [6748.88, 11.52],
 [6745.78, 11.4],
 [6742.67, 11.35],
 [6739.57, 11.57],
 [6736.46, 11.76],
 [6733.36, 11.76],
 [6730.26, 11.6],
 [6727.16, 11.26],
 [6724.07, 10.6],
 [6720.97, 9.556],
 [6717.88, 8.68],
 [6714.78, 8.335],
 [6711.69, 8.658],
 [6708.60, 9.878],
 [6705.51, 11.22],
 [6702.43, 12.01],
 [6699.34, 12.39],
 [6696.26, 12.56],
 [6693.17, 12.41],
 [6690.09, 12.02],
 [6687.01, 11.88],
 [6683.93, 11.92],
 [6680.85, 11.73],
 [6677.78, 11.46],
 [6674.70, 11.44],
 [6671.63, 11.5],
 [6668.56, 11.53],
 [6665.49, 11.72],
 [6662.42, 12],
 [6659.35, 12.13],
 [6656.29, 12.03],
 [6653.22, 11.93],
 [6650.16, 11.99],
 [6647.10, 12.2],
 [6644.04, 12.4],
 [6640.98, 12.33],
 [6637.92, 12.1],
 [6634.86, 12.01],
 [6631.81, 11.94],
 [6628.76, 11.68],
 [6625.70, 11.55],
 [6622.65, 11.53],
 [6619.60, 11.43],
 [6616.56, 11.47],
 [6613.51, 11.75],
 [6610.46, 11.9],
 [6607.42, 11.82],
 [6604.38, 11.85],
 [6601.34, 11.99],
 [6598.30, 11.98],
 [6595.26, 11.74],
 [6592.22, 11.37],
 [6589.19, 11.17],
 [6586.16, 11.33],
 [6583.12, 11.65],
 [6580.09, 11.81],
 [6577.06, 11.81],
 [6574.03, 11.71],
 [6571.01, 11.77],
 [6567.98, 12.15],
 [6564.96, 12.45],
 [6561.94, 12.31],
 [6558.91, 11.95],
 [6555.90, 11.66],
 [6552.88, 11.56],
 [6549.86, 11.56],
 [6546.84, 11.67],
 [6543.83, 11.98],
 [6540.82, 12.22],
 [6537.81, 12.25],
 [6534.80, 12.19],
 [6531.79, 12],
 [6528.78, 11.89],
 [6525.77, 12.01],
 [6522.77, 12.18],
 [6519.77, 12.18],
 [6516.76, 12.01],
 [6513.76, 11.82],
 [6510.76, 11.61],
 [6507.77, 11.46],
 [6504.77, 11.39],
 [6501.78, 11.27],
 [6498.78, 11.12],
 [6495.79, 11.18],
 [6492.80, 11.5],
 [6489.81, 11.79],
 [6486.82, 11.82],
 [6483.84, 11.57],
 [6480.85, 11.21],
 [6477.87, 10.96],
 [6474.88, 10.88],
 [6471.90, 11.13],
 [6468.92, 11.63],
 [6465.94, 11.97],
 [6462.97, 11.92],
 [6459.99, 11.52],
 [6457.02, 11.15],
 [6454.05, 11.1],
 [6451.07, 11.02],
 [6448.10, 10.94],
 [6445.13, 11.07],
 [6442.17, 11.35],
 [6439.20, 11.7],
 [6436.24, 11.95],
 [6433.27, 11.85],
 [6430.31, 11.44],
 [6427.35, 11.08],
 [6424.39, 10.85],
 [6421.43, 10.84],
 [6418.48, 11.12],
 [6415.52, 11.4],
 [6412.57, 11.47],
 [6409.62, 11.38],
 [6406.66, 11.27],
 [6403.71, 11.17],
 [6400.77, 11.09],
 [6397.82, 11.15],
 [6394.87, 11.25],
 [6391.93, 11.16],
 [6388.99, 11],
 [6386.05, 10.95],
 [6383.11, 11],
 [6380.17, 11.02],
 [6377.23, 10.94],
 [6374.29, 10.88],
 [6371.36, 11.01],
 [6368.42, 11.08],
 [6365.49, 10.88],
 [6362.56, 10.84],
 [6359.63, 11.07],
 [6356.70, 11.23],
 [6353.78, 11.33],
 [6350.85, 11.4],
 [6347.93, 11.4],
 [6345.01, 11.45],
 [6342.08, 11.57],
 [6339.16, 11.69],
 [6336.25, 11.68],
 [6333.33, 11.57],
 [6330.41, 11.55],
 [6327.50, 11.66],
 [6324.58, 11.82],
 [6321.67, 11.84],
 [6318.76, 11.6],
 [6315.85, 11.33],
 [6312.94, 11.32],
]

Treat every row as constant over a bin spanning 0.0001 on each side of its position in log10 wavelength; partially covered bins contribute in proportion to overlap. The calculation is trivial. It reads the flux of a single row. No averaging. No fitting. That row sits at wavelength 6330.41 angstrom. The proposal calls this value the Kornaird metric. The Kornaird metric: 11.55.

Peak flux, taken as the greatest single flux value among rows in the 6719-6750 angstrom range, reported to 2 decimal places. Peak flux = 11.76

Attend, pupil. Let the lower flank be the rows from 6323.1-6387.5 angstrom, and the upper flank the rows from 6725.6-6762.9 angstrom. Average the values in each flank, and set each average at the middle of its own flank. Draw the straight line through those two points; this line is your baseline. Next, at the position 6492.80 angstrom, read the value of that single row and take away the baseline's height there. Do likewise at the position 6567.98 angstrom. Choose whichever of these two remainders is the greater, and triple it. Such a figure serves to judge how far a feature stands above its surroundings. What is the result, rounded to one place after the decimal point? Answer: 2.4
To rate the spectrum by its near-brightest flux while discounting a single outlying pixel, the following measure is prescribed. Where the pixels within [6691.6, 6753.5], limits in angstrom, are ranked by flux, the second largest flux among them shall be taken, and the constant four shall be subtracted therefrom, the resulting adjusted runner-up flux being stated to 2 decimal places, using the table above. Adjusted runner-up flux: 8.41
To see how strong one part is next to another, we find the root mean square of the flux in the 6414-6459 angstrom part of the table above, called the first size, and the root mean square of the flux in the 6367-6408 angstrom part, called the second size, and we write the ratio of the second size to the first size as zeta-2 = 0.98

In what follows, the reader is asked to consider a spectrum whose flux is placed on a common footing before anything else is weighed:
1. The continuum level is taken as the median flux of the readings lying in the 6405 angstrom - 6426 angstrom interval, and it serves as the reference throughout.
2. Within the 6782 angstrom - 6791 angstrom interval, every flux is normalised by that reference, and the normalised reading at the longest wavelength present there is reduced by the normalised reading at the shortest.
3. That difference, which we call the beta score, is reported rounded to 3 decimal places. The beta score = 0.030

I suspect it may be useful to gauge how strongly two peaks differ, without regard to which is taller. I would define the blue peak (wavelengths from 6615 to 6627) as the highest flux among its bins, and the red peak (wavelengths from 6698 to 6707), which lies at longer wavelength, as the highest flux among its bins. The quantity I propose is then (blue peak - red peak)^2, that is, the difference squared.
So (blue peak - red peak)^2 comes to 0.71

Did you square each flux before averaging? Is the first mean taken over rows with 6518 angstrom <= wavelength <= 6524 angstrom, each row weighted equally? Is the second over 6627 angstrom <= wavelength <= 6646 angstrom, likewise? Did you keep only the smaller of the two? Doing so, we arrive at 146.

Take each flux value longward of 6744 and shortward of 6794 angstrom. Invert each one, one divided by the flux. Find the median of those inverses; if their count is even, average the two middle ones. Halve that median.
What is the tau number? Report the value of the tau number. 0.0434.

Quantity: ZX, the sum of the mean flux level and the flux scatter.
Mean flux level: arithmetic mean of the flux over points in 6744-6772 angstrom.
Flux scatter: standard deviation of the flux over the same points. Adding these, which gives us 11.5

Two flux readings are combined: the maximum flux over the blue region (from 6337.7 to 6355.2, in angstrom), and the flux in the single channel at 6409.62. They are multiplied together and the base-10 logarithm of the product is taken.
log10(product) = 2.12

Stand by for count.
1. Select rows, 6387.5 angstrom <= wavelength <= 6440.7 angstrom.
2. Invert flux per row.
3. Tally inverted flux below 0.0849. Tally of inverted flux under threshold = 2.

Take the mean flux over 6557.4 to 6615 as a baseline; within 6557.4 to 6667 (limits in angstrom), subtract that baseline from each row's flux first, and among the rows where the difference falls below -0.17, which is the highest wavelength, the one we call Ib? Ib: 6625.70 angstrom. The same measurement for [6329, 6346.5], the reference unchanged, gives 6345.01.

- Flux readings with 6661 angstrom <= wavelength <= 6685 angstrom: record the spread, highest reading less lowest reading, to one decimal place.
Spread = 0.6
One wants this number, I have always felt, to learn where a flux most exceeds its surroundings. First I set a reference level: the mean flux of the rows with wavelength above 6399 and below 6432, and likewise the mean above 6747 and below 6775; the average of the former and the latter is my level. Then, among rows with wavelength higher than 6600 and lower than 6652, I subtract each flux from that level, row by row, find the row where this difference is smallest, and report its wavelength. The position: 6644.04 angstrom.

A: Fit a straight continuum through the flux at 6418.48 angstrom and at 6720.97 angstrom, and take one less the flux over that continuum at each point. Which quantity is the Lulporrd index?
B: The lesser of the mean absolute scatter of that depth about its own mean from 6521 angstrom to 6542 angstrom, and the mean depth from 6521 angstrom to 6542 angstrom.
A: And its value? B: -0.15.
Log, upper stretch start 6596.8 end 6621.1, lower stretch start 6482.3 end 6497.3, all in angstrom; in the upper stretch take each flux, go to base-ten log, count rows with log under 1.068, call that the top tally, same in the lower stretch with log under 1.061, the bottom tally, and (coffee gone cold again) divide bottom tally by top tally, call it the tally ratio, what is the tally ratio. 1.0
